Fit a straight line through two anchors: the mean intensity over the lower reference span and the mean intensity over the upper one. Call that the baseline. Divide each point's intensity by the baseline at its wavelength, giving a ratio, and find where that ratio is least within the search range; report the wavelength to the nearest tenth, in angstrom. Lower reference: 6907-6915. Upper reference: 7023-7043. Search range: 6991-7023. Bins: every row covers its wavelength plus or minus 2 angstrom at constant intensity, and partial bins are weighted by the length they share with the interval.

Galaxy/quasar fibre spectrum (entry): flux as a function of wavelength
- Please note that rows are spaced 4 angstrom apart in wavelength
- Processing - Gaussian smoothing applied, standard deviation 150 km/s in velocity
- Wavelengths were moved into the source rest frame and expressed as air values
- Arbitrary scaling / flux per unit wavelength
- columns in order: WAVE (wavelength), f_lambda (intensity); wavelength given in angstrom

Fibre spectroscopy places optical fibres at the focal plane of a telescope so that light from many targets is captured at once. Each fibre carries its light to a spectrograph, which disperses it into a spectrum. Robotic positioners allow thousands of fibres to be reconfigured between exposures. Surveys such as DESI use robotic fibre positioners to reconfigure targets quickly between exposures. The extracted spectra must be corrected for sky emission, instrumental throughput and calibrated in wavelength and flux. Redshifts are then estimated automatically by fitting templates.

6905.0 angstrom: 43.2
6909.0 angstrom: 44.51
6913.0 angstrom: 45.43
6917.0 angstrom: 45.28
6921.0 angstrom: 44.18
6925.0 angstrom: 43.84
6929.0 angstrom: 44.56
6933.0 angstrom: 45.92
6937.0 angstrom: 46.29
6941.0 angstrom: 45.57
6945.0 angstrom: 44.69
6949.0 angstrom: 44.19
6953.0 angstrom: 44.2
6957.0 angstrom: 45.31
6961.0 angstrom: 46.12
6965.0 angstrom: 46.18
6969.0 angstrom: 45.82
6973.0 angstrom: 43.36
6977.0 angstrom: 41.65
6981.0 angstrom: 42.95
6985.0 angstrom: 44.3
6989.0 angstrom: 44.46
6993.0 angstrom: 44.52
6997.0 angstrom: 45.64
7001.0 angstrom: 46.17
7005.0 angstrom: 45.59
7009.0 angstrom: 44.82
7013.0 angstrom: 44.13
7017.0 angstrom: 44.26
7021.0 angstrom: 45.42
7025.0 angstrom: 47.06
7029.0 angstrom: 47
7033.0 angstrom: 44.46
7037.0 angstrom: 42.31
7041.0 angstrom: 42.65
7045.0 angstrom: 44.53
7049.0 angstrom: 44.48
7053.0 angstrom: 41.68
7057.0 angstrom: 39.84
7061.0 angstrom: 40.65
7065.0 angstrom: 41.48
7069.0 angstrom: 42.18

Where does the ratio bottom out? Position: 7013.0 angstrom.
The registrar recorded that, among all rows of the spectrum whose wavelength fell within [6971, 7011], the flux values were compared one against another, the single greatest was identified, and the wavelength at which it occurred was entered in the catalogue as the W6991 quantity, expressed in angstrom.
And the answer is 7001.0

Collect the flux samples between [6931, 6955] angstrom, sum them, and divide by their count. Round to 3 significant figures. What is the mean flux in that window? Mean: 45.1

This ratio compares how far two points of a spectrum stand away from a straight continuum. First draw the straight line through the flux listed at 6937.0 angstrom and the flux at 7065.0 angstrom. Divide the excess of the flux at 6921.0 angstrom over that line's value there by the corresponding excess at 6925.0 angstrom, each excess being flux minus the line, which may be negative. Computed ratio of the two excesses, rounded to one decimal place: 0.9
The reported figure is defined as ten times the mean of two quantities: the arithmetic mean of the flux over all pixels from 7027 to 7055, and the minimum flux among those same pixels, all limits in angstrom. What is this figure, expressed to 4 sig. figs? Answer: 427.8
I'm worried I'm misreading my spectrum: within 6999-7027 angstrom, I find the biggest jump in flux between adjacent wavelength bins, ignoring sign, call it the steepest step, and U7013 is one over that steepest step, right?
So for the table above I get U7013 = 0.61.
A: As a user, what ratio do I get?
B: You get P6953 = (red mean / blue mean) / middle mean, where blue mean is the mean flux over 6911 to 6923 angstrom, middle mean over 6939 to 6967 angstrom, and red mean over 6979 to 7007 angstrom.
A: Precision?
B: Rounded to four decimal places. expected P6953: 0.0221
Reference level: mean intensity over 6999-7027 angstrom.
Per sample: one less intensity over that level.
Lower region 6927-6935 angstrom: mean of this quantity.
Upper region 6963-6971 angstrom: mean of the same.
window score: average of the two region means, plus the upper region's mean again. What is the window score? -0.020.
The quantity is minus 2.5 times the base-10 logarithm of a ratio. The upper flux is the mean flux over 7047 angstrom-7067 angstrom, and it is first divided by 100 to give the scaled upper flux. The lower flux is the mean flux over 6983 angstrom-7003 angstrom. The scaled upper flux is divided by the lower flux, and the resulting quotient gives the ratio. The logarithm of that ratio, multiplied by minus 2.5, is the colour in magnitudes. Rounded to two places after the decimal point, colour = 5.09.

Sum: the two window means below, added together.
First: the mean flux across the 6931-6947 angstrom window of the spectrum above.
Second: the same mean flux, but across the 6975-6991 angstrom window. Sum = 89.0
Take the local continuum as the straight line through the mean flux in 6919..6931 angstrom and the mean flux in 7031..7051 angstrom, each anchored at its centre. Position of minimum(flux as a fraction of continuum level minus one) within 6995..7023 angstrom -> 7013.0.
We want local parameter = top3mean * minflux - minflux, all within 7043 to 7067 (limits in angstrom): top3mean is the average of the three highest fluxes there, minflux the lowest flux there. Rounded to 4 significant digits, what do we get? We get 1696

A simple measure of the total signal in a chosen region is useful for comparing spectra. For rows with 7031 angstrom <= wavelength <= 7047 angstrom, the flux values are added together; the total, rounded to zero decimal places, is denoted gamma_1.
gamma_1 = 174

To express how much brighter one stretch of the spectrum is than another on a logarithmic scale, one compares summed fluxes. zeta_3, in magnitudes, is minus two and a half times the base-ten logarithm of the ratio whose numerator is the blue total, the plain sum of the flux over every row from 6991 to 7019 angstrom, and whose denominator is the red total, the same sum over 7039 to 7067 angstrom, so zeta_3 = -0.07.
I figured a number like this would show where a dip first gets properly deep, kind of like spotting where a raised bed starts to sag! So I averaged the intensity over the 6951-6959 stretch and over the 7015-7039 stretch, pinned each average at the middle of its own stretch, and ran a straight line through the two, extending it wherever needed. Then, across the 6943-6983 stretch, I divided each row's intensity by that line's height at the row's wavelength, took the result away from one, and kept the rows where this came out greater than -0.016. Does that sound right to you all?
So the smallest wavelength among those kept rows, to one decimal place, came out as 6945.0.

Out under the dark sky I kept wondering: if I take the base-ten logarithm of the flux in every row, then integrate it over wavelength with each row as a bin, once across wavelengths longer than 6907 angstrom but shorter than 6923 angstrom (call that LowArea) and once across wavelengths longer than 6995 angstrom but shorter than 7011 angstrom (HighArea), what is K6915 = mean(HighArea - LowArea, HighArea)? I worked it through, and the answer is 13.32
